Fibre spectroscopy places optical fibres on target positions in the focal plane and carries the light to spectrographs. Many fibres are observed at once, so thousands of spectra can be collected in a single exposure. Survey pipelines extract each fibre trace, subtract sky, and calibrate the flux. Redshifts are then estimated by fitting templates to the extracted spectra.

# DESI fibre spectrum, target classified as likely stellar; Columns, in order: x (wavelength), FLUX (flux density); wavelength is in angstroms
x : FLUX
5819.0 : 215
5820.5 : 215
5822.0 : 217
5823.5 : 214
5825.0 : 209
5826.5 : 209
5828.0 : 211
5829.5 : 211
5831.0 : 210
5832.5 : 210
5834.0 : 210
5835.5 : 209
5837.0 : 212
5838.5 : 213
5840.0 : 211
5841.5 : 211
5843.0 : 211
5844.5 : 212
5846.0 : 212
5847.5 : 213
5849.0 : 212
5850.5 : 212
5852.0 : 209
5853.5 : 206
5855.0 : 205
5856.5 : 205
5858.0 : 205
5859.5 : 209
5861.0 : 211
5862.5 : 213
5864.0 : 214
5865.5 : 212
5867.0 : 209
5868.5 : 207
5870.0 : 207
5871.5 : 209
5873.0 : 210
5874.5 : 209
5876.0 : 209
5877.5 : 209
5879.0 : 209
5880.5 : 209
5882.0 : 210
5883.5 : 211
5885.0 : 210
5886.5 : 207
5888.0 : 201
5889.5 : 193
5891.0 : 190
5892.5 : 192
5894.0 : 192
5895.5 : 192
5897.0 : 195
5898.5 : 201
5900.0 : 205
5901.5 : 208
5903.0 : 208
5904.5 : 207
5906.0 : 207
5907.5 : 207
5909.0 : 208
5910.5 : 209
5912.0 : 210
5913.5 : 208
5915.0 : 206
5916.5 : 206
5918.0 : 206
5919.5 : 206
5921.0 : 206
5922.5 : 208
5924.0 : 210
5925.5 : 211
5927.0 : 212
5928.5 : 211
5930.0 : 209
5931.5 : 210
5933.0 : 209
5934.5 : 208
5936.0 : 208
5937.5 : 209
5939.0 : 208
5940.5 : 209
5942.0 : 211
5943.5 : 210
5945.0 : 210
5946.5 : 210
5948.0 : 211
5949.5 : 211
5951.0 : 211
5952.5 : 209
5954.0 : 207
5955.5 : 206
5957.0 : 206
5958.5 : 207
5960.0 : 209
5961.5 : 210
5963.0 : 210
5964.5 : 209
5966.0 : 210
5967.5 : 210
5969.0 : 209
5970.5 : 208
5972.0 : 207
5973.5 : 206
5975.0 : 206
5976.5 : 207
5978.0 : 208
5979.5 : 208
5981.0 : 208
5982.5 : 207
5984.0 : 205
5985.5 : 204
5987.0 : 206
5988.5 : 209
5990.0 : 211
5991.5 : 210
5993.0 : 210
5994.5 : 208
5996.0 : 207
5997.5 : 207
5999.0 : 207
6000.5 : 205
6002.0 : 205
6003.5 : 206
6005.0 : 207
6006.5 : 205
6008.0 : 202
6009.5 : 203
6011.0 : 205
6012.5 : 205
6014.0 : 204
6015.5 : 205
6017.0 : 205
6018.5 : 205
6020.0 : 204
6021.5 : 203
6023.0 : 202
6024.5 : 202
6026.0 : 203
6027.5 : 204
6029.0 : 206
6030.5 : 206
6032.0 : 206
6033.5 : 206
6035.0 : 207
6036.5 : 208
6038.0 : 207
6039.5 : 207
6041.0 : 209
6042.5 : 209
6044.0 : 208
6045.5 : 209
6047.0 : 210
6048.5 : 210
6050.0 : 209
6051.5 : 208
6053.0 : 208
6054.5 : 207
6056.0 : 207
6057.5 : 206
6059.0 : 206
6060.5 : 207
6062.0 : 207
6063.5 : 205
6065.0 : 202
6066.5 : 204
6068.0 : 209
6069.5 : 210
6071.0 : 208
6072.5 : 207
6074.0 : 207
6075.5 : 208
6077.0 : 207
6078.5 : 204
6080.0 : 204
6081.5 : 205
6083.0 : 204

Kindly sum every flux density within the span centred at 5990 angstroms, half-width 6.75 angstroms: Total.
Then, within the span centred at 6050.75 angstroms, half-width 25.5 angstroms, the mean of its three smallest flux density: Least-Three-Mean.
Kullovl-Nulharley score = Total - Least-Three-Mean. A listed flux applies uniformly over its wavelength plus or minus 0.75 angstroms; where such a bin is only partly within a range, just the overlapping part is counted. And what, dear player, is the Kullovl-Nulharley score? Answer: 1667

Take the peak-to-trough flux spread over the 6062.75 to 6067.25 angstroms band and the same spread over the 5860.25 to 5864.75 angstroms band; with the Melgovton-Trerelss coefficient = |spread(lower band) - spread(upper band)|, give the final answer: 0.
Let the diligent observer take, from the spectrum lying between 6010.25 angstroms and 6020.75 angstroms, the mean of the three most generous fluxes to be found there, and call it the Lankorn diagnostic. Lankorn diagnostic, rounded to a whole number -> 205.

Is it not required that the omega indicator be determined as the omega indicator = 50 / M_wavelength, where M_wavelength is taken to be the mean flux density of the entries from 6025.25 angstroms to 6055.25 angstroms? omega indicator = 0.241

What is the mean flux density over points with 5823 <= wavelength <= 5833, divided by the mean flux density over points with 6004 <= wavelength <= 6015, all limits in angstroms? 1.03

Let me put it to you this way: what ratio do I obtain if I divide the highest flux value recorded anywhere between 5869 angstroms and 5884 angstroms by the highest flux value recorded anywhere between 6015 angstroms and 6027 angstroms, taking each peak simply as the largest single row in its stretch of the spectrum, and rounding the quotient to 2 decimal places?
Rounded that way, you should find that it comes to 1.03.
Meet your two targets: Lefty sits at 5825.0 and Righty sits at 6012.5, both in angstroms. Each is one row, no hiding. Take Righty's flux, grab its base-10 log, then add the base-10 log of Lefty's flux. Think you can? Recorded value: 4.632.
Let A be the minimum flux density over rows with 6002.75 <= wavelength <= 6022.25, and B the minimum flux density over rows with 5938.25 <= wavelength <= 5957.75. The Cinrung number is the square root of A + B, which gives 20.20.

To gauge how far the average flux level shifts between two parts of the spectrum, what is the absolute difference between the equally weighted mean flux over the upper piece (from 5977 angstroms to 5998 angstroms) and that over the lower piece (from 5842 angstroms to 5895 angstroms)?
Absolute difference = 0.5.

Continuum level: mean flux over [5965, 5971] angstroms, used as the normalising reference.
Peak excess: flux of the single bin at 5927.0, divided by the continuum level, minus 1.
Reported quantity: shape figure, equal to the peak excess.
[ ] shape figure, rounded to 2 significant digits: 0.013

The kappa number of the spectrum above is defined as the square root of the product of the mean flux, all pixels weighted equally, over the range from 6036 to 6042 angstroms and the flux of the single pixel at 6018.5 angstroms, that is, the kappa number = 206.4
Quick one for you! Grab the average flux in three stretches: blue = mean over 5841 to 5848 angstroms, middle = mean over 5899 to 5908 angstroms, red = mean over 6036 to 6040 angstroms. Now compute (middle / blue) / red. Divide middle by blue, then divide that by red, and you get 0.0047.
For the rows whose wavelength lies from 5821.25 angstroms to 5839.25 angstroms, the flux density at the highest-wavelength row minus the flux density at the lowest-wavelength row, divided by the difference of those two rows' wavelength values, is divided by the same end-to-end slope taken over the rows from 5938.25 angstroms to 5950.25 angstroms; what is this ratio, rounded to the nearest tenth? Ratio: -0.8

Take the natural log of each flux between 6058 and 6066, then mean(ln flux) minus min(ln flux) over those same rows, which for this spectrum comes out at 0.017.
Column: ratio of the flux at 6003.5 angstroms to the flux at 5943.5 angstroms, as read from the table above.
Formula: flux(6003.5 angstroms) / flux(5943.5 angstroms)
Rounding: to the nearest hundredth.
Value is 0.98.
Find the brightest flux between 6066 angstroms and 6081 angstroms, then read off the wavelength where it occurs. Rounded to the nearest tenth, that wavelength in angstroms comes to 6069.5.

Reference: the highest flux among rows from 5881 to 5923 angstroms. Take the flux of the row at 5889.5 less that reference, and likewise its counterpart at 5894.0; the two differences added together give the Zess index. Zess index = -37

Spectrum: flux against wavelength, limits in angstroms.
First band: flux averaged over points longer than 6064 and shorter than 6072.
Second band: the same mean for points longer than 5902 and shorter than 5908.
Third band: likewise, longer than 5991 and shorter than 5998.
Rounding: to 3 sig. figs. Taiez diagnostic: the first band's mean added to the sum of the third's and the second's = 622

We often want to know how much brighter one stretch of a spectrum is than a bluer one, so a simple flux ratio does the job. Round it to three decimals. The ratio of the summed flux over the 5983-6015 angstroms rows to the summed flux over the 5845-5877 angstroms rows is 0.985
